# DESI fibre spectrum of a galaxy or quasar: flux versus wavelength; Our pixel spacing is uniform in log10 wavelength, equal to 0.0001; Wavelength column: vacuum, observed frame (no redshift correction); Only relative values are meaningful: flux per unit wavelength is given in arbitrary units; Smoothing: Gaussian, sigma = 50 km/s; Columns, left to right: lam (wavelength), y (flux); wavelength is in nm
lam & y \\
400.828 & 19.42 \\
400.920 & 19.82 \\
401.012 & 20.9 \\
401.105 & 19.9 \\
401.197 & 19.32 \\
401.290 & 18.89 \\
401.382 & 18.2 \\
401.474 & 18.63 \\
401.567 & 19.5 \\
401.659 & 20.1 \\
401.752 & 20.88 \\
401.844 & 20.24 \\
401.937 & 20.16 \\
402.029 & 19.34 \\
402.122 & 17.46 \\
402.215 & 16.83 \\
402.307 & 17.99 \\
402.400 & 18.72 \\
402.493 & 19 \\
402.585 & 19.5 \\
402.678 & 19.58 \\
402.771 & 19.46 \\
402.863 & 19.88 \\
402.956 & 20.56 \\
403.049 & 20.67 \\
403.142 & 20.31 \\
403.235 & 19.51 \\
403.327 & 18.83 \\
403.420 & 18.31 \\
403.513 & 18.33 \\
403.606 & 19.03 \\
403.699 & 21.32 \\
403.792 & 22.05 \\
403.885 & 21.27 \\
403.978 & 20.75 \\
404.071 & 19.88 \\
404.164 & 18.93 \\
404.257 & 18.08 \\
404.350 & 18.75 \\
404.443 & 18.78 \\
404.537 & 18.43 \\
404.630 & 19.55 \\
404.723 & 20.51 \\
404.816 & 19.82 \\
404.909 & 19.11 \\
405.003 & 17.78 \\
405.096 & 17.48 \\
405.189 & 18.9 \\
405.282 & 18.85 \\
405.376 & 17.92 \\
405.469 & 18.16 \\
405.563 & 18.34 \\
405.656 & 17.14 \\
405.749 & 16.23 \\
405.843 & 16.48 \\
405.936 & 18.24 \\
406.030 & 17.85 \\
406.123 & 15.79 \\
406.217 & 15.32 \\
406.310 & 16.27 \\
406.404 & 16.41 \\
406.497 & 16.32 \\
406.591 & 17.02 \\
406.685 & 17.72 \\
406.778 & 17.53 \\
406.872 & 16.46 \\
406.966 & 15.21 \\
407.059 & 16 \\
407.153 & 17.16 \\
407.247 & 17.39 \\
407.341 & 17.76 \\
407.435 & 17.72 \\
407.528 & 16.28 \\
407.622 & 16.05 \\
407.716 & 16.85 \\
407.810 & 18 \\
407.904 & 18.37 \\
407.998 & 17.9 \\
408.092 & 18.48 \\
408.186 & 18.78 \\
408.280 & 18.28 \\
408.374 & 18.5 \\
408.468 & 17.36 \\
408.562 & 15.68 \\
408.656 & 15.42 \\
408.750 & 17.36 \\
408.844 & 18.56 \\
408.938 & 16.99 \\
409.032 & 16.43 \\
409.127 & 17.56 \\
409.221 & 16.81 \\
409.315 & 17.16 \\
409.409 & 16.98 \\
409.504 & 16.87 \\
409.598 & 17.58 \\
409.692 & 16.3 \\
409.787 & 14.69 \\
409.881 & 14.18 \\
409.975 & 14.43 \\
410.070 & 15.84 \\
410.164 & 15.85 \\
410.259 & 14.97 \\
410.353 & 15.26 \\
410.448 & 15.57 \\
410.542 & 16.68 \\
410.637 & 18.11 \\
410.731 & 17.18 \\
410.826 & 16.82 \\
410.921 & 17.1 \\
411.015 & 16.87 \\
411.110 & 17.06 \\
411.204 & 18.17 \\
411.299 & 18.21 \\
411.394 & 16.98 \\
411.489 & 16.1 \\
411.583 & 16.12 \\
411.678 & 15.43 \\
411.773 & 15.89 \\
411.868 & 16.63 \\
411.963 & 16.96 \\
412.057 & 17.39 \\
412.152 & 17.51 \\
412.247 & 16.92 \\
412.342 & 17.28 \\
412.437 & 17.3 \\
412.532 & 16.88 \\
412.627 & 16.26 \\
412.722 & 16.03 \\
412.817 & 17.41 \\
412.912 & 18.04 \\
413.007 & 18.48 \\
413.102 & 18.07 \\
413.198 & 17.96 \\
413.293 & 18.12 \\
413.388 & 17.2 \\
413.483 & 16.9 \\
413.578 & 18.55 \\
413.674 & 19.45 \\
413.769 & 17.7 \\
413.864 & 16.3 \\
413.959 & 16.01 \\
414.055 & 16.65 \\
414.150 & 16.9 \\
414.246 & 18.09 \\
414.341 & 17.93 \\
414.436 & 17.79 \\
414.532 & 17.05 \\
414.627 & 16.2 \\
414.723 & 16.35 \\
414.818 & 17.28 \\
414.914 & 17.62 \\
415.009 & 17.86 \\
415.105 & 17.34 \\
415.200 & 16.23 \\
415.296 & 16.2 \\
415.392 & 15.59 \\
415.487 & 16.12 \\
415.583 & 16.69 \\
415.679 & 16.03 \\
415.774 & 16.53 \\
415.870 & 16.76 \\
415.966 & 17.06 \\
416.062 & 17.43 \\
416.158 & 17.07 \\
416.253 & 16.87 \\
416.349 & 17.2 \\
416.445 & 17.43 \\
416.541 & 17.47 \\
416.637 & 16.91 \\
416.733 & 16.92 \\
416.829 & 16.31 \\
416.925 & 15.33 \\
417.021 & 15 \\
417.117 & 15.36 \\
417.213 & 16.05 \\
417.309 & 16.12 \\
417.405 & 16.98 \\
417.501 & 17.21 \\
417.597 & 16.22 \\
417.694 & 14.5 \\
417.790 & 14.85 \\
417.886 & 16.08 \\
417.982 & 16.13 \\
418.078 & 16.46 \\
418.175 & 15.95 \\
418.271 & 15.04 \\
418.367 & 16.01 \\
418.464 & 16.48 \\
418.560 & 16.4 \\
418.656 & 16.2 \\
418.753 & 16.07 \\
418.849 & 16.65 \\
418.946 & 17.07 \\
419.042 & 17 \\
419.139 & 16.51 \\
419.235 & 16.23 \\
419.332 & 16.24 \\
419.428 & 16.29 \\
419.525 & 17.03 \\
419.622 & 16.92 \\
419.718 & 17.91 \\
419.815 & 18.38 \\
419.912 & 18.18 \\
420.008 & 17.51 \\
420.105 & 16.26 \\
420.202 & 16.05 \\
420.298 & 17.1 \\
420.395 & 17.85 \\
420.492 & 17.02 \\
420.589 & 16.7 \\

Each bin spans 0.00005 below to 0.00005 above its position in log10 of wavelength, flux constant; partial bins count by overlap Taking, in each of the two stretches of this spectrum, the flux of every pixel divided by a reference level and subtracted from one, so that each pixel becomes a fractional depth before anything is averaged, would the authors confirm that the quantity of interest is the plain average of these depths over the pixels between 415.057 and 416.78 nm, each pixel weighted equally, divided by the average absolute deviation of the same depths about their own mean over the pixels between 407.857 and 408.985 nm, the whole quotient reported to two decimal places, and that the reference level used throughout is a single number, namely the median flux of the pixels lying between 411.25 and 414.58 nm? 0.48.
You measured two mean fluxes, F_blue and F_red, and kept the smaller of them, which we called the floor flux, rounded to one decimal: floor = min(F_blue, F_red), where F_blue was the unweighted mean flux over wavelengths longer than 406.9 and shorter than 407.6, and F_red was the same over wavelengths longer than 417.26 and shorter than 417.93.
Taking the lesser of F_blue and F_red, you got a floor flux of 16.0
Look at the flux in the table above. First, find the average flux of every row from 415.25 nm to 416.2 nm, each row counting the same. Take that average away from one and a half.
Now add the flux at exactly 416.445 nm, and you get 2.4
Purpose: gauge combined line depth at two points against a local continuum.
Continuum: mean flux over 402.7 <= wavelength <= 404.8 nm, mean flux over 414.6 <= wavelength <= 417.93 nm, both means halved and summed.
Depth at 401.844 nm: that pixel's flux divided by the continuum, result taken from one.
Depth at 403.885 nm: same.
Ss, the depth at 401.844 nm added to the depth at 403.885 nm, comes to -0.3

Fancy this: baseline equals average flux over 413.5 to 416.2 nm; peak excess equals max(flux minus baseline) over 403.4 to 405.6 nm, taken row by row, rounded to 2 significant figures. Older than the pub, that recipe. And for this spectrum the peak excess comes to 5.0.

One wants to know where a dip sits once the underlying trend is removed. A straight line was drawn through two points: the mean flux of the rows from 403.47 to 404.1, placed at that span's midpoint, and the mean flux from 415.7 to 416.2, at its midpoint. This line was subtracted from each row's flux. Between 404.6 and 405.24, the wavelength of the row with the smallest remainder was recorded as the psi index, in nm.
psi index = 405.096 nm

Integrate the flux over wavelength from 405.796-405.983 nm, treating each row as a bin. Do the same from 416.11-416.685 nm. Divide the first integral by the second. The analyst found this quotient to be 0.33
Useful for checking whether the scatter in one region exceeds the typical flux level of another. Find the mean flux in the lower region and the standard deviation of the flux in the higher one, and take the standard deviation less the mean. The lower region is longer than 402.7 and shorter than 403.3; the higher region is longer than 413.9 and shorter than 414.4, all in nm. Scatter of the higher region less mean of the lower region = -19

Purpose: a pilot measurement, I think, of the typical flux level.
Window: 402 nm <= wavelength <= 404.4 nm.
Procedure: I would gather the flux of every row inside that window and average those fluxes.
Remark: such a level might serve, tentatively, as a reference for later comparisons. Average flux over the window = 19.4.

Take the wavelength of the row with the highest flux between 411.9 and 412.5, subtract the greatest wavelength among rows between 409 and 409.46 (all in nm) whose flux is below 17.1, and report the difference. 2.74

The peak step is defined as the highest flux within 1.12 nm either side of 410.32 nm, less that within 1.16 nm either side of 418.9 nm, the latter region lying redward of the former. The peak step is -0.2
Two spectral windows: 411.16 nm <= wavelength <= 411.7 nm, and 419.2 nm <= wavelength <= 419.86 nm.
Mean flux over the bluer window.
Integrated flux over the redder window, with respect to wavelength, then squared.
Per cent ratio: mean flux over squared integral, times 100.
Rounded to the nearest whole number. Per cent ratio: 13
